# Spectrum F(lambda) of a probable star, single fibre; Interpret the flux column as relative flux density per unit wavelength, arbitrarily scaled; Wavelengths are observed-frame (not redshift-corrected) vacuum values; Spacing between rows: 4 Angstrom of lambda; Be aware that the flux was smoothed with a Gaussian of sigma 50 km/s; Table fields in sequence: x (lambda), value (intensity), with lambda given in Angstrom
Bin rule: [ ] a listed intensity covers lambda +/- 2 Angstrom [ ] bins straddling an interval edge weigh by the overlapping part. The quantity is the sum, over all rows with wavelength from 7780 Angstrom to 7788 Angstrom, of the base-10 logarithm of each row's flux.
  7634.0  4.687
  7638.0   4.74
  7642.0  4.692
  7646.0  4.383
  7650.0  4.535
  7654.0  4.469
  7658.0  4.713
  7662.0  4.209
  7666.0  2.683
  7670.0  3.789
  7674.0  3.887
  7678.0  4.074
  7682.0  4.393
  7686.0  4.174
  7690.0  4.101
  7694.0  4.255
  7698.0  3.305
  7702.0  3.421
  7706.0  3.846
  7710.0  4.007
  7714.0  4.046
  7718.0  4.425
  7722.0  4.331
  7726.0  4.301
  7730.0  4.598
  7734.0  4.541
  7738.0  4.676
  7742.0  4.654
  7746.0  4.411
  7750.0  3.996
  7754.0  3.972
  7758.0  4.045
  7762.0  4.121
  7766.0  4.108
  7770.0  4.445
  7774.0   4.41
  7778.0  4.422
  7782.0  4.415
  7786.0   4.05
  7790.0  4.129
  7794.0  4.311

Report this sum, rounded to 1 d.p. 1.3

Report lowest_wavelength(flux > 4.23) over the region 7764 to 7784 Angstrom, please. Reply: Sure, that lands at 7770.0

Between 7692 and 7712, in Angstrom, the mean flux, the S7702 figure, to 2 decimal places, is 3.77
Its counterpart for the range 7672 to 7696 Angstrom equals 4.15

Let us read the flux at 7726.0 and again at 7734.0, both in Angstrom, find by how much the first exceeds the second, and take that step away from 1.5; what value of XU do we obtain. 1.74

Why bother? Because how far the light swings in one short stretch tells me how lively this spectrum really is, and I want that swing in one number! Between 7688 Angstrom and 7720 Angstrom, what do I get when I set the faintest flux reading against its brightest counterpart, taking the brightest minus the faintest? 1.1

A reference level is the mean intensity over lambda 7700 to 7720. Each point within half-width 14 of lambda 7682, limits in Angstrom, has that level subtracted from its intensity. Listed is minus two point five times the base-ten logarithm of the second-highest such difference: 1.29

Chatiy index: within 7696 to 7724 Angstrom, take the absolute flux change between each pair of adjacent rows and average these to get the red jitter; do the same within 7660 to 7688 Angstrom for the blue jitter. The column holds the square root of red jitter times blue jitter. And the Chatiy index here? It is 0.34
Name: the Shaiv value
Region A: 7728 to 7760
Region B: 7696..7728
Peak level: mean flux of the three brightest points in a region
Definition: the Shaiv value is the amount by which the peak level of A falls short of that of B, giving -0.3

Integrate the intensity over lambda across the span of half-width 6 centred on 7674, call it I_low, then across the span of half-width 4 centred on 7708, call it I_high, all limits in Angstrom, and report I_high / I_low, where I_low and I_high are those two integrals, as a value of 0.7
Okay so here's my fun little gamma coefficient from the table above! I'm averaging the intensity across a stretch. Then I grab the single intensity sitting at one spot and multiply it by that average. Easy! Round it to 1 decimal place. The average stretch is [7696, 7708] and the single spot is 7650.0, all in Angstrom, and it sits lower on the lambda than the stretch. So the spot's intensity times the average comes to 16.0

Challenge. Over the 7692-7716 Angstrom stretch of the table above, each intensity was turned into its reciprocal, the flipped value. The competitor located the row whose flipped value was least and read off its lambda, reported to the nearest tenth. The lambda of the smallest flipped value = 7694.0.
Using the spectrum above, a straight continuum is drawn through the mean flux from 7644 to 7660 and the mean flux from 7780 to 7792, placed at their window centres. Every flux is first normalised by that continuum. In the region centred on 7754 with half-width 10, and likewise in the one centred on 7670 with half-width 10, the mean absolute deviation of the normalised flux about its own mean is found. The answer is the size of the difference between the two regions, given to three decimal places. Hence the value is 0.065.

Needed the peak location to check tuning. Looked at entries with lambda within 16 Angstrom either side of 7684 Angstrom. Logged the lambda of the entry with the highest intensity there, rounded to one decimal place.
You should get 7682.0 Angstrom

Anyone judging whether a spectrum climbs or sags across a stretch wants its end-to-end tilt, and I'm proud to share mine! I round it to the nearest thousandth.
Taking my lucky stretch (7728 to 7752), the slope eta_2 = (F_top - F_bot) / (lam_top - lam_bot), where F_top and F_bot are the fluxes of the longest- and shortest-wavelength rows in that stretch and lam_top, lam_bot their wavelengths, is -0.030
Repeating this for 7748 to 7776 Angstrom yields 0.017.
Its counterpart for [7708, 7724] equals 0.027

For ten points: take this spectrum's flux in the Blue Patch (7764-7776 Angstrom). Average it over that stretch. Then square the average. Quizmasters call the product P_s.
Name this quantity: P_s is 18.7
